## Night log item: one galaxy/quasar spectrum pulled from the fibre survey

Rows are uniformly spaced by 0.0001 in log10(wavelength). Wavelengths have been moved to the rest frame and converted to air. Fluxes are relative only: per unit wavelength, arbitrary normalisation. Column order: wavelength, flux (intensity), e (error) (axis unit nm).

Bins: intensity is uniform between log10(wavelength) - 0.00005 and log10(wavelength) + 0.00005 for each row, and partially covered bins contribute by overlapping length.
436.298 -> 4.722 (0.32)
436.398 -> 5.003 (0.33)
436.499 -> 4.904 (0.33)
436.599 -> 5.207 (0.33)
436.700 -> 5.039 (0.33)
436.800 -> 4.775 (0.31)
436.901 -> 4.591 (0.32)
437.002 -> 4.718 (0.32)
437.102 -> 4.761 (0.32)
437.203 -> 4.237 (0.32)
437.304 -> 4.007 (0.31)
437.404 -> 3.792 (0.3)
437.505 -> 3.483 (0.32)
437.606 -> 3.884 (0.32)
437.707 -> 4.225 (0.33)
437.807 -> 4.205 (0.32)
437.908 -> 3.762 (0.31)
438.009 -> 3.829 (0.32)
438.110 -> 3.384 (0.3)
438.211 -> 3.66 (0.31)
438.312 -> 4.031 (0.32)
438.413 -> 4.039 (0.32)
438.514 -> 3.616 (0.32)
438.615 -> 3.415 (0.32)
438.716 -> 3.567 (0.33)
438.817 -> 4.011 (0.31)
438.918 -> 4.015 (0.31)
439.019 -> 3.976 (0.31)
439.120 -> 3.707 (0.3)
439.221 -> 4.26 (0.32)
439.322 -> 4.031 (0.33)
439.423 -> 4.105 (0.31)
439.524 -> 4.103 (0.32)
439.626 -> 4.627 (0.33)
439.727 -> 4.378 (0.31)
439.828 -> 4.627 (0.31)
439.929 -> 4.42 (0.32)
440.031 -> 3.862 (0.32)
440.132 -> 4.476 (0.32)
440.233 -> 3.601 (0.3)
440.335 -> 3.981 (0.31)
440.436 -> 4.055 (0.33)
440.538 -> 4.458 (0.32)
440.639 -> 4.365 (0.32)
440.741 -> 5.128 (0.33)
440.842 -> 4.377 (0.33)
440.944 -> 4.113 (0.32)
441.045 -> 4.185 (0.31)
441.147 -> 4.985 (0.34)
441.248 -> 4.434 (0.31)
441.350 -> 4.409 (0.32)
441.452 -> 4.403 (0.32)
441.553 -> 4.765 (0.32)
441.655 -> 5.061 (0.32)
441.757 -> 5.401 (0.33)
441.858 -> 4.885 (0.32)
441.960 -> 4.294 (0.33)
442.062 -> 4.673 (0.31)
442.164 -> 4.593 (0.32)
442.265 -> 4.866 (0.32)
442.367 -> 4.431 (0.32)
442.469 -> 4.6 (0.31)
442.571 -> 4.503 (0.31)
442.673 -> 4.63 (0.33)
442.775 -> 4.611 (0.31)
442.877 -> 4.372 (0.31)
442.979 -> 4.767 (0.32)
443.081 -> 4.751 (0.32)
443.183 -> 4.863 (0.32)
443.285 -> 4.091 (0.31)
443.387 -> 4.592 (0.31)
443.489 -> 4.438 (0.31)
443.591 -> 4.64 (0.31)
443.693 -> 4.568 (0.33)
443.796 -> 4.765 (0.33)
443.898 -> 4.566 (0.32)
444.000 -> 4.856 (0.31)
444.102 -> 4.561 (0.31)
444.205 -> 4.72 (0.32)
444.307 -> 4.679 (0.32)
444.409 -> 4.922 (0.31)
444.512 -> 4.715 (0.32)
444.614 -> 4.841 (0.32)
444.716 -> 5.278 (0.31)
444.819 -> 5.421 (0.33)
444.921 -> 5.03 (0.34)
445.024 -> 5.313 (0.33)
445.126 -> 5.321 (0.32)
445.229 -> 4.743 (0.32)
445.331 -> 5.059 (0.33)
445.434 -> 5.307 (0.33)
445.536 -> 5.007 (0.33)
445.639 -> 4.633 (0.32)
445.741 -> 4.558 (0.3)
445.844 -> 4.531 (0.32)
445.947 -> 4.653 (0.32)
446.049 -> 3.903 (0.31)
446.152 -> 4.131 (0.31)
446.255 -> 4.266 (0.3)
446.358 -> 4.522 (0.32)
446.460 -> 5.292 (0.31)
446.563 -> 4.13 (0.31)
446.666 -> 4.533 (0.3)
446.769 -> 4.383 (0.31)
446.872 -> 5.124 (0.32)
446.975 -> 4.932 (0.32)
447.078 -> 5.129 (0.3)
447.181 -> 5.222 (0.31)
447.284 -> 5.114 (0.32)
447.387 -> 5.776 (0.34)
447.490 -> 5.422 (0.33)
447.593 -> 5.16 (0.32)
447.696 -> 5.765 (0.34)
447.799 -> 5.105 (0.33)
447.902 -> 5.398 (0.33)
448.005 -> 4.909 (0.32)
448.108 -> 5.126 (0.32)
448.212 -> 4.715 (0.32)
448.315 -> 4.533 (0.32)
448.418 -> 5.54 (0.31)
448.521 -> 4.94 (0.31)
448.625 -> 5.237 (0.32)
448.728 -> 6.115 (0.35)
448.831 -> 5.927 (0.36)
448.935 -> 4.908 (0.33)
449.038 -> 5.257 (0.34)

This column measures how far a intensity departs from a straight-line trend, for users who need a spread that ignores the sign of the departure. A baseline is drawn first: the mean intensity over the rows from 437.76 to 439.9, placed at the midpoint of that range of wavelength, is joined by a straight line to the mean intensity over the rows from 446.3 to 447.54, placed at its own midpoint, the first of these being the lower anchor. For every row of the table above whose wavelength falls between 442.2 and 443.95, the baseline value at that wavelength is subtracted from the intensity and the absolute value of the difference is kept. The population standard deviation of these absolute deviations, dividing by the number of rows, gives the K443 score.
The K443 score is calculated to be 0.138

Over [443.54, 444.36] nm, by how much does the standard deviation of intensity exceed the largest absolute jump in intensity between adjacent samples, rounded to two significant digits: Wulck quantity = -0.19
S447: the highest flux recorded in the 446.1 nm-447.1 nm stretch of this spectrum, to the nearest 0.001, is 5.292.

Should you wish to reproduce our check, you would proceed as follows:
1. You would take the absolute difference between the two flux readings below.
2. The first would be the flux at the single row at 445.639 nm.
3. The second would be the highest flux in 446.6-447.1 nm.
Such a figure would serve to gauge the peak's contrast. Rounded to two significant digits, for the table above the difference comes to 0.50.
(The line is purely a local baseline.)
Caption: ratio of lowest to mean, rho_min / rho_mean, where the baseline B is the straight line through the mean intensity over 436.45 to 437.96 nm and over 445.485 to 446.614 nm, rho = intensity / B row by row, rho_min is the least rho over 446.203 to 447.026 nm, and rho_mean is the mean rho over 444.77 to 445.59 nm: 0.80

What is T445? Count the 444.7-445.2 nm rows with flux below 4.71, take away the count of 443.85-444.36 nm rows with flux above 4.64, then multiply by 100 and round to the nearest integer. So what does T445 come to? -300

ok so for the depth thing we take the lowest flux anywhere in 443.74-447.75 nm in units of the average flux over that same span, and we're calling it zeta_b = 0.80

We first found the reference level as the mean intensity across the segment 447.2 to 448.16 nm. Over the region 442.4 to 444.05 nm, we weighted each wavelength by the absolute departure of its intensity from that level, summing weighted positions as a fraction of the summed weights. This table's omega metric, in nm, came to 443.21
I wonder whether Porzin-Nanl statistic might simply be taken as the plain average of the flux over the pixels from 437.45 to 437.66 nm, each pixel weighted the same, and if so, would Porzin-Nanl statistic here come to 3.7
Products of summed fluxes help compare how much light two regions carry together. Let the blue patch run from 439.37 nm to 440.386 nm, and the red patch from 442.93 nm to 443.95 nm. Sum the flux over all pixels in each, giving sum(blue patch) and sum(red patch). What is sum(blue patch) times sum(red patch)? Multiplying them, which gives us 1942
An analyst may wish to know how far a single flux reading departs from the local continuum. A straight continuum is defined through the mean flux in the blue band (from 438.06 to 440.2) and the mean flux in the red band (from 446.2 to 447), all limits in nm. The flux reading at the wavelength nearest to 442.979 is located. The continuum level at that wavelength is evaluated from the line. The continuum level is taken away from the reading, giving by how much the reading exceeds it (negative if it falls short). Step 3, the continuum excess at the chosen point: 0.43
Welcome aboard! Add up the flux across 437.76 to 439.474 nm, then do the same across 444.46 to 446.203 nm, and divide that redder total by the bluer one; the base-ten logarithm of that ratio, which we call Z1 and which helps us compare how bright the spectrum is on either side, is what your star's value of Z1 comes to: 0.106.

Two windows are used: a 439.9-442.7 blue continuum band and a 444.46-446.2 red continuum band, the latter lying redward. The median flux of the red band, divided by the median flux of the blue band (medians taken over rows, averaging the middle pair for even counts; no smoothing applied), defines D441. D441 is 1.09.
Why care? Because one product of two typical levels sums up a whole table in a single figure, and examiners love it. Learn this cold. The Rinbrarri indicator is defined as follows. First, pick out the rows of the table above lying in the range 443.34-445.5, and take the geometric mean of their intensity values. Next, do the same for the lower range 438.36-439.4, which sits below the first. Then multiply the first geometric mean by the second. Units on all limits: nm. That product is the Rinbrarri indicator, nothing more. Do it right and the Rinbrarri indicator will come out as 18.8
